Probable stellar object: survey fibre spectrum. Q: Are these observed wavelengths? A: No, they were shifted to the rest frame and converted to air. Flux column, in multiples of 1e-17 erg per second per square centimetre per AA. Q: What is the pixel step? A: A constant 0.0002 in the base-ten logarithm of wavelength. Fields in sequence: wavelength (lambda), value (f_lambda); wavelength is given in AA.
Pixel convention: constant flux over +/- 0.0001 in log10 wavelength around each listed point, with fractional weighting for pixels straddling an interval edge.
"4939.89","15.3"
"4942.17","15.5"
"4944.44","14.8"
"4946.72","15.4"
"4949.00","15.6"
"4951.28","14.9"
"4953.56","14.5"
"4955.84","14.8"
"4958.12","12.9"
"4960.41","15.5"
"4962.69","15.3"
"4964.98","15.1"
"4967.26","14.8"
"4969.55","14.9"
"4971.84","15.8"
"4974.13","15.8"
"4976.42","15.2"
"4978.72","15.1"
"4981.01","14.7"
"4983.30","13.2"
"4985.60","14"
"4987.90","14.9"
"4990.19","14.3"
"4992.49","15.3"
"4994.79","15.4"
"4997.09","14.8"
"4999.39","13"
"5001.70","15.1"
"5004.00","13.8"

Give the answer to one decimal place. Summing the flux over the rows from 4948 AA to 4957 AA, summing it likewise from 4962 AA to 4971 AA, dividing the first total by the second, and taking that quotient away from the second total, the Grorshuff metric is 59.1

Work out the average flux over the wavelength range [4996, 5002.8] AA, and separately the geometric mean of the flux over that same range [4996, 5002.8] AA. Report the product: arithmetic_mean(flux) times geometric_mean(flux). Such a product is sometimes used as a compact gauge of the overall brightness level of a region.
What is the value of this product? 204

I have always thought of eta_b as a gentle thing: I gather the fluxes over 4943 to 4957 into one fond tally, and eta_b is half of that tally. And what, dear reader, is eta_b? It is 45.0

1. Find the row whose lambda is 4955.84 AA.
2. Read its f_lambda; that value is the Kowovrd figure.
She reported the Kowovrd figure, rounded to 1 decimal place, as 14.8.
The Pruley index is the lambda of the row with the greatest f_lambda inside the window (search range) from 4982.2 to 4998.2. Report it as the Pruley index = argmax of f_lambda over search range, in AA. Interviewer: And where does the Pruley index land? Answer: 4994.79 AA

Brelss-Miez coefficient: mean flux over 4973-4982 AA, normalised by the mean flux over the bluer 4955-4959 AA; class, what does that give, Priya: 1.10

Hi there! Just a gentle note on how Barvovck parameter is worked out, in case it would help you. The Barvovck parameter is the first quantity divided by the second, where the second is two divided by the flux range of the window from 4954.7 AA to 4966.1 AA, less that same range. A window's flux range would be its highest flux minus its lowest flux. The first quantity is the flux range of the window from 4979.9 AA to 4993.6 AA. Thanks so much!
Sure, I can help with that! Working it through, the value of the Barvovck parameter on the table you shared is -1.15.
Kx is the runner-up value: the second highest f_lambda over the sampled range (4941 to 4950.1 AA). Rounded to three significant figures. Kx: 15.5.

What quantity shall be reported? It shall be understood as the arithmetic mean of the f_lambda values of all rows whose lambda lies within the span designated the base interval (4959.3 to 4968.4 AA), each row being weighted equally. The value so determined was 15.2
